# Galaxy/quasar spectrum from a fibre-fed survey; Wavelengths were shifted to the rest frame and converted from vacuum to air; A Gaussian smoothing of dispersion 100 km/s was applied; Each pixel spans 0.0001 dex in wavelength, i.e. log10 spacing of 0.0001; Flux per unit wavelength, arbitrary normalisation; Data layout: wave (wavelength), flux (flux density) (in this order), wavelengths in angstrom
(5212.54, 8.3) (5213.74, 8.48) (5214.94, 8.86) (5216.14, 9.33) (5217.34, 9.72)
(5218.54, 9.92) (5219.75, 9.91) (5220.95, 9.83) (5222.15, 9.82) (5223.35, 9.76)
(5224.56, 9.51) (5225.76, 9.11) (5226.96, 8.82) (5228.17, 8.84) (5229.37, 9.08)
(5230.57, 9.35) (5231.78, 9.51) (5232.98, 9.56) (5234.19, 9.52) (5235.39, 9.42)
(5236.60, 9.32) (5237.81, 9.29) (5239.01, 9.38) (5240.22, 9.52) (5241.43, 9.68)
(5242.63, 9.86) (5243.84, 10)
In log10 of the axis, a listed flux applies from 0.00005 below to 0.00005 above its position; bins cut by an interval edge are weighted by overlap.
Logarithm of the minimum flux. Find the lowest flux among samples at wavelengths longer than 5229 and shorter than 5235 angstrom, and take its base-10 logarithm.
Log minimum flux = 0.958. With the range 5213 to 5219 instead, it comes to 0.928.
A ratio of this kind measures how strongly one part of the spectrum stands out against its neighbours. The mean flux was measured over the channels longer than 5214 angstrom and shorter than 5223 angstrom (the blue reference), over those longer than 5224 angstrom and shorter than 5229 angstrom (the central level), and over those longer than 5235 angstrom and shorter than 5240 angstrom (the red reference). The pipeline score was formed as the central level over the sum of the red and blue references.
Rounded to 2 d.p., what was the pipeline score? 0.48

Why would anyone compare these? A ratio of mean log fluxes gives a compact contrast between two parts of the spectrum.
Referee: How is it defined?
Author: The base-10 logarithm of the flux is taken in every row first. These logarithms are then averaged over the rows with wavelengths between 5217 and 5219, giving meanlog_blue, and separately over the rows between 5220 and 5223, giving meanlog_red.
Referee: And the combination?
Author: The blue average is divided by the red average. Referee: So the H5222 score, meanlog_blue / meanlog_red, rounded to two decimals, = 1.00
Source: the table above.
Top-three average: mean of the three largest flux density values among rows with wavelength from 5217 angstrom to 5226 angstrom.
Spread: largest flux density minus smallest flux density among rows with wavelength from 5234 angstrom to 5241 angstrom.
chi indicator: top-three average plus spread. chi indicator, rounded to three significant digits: 10.1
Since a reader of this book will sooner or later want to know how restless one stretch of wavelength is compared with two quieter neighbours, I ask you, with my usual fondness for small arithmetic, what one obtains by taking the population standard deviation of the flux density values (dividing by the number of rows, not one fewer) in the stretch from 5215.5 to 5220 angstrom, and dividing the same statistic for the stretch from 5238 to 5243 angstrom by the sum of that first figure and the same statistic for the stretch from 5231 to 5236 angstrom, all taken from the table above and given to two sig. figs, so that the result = 0.62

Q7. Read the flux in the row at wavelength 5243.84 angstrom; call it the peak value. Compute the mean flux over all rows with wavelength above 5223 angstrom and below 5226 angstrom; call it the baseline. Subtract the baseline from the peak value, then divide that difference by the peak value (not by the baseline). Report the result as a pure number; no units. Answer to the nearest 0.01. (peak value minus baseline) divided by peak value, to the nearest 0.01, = 0.05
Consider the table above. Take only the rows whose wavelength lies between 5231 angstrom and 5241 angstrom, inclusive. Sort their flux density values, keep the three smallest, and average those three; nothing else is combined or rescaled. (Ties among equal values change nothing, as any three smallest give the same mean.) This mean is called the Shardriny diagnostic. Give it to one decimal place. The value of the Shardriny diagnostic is 9.3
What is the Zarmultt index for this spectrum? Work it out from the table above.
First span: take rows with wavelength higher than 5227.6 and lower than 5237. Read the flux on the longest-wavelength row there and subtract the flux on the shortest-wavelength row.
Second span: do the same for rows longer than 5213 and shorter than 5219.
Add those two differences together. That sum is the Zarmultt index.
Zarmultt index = 1.9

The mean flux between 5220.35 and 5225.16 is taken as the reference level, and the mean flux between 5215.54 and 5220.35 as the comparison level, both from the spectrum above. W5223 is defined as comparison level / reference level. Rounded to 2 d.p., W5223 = 1.00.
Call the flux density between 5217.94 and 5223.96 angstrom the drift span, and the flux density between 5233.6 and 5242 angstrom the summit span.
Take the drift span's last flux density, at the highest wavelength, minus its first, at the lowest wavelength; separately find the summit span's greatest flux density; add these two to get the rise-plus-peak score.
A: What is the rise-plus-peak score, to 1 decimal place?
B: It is 9.5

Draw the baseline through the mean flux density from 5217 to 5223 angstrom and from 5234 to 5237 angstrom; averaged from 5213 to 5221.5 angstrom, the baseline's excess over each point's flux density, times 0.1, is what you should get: 0.05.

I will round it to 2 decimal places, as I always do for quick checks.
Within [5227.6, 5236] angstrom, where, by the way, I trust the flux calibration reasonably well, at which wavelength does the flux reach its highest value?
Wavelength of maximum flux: 5232.98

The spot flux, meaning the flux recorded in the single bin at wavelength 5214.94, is 8.86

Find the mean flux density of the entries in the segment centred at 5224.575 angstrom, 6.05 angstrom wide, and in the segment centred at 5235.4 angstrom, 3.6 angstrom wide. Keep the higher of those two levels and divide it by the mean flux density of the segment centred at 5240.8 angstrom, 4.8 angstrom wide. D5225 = 0.98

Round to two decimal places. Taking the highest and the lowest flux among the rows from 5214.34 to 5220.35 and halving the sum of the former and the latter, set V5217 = 9.39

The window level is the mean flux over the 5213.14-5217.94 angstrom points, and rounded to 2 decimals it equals 9.10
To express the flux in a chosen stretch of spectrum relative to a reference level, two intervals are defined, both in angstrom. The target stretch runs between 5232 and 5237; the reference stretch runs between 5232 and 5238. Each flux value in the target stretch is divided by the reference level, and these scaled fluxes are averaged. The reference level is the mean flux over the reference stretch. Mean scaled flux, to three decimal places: 1.004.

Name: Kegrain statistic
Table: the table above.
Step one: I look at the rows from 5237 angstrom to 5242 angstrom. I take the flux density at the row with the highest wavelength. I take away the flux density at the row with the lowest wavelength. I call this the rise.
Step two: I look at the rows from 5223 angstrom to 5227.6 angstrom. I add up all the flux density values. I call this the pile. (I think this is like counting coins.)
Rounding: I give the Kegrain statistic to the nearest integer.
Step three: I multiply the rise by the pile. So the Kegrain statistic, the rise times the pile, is 15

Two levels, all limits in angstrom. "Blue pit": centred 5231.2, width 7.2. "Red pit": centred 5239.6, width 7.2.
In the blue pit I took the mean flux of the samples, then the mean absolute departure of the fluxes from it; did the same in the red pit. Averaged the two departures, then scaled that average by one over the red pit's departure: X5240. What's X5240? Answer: 1.2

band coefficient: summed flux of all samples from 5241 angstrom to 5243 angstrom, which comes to 19.54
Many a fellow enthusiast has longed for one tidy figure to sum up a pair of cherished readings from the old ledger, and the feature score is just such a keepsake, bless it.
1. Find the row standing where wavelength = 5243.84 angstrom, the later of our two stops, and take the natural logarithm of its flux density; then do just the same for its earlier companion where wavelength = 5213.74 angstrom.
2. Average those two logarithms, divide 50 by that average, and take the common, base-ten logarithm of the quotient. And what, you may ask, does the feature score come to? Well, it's 1.353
